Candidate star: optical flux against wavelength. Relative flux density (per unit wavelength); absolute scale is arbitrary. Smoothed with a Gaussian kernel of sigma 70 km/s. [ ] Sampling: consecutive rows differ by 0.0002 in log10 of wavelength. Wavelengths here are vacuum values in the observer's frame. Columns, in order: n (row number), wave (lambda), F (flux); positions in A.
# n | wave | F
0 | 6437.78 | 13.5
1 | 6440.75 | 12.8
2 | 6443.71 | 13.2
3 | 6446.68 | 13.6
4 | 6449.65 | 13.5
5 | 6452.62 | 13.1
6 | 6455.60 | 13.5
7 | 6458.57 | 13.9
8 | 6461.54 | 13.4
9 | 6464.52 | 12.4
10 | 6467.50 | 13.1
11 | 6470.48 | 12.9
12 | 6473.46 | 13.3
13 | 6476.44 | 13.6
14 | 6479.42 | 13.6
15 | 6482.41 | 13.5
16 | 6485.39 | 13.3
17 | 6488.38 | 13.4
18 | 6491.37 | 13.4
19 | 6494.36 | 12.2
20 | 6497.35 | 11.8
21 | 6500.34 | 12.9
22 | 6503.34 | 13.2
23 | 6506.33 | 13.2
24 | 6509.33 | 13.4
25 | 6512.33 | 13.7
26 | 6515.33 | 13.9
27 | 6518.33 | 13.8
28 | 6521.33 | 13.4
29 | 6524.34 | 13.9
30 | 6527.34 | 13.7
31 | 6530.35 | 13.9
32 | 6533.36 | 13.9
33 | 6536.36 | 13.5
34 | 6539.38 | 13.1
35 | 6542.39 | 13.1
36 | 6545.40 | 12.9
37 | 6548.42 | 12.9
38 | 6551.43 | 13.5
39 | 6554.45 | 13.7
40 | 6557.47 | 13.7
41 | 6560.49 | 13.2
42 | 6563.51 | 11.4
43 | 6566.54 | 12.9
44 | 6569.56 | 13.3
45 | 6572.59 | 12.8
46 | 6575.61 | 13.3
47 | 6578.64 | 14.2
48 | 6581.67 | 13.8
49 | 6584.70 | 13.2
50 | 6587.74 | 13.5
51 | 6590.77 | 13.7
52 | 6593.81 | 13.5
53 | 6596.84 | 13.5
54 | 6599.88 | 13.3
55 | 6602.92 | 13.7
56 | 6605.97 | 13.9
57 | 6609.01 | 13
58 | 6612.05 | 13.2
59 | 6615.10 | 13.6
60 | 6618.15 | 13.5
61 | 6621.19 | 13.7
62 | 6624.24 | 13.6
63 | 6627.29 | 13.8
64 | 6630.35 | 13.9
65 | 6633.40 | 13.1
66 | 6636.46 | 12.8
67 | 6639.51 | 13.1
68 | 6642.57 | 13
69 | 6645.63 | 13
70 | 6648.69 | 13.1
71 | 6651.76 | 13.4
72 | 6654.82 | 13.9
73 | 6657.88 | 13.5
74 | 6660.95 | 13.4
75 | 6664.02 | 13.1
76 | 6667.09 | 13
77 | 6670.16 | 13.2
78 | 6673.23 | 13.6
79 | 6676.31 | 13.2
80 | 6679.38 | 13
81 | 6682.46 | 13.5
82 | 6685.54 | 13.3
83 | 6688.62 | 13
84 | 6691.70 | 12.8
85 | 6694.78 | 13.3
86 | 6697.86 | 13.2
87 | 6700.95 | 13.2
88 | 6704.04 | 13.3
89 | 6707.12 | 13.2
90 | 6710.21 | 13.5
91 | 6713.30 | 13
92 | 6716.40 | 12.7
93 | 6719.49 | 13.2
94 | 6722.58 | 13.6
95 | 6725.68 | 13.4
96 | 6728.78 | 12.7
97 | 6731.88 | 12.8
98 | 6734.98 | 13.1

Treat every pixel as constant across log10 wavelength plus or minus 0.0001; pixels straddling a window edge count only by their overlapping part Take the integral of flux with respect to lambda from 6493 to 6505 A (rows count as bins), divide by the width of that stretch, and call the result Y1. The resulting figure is 12.54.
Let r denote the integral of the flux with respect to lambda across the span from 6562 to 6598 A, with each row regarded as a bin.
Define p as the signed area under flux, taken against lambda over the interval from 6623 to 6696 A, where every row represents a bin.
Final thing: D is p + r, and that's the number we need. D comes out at 1446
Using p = 969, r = 477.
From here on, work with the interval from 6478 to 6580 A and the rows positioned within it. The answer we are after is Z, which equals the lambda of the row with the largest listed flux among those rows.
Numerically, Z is 6578.64 A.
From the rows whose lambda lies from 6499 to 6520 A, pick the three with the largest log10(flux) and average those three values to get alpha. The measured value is 1.14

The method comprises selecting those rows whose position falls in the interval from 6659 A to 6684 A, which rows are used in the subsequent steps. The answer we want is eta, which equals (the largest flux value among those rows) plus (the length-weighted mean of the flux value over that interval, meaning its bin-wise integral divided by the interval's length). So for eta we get 26.9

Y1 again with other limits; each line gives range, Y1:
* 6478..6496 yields 13.22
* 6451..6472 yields 13.18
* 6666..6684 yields 13.25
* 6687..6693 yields 12.91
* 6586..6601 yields 13.50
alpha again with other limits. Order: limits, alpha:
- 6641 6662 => 1.13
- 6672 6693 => 1.13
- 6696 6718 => 1.12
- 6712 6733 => 1.13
